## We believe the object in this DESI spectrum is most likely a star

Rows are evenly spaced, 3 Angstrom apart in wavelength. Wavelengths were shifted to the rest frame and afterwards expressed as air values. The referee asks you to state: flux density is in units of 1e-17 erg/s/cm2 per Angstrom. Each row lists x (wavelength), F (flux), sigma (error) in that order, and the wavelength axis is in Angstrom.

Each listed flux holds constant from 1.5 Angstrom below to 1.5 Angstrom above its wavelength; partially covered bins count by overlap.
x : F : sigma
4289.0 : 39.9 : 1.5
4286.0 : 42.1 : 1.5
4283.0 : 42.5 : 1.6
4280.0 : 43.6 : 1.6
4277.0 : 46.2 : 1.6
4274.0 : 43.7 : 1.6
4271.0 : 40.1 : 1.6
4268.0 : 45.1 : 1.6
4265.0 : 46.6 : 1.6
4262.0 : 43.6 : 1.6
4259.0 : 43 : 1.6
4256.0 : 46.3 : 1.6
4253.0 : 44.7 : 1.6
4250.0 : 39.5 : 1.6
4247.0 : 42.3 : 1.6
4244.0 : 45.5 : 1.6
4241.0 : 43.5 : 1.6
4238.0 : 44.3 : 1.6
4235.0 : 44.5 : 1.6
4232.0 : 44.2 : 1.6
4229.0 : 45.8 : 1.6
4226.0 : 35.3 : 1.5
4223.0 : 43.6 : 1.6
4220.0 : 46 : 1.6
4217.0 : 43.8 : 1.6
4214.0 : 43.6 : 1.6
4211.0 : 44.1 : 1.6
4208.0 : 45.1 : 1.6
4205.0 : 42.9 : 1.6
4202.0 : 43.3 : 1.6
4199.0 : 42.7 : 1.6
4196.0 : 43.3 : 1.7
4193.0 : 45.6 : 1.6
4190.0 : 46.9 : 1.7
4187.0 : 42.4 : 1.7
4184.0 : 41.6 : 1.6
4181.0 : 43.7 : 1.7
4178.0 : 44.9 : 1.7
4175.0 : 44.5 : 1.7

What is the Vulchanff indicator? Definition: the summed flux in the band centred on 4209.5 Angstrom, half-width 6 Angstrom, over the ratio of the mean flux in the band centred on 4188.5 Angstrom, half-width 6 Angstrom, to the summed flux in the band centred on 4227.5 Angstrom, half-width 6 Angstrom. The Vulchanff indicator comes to 673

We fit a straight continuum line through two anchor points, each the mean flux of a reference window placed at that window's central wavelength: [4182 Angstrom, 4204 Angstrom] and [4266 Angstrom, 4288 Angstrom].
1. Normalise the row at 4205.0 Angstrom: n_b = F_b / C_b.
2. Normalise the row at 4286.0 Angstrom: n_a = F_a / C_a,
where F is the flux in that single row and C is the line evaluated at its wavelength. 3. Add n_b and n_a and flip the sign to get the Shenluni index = -1.96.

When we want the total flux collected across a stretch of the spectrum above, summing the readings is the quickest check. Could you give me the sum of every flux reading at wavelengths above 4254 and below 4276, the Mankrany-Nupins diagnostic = 308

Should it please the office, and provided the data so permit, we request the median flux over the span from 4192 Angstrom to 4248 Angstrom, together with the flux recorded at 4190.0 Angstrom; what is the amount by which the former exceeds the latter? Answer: -3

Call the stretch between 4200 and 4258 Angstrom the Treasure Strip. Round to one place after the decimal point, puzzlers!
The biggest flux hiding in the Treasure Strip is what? 46.3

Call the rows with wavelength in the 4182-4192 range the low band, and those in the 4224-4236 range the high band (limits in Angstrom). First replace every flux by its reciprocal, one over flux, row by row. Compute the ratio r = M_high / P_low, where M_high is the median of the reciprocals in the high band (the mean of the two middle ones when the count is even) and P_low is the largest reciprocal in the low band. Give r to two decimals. 0.94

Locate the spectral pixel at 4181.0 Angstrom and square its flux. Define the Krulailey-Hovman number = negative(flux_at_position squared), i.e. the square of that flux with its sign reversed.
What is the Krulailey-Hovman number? -1910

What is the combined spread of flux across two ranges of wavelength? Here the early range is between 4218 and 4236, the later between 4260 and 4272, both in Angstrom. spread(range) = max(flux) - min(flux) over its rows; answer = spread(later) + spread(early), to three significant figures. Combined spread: 17.2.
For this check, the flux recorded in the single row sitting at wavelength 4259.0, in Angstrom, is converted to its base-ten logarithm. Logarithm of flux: 1.63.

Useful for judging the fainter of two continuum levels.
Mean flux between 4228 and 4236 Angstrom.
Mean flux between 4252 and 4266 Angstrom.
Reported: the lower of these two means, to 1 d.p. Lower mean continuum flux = 44.8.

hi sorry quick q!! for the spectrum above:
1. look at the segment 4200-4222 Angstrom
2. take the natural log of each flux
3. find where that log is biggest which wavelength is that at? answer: 4220.0 Angstrom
